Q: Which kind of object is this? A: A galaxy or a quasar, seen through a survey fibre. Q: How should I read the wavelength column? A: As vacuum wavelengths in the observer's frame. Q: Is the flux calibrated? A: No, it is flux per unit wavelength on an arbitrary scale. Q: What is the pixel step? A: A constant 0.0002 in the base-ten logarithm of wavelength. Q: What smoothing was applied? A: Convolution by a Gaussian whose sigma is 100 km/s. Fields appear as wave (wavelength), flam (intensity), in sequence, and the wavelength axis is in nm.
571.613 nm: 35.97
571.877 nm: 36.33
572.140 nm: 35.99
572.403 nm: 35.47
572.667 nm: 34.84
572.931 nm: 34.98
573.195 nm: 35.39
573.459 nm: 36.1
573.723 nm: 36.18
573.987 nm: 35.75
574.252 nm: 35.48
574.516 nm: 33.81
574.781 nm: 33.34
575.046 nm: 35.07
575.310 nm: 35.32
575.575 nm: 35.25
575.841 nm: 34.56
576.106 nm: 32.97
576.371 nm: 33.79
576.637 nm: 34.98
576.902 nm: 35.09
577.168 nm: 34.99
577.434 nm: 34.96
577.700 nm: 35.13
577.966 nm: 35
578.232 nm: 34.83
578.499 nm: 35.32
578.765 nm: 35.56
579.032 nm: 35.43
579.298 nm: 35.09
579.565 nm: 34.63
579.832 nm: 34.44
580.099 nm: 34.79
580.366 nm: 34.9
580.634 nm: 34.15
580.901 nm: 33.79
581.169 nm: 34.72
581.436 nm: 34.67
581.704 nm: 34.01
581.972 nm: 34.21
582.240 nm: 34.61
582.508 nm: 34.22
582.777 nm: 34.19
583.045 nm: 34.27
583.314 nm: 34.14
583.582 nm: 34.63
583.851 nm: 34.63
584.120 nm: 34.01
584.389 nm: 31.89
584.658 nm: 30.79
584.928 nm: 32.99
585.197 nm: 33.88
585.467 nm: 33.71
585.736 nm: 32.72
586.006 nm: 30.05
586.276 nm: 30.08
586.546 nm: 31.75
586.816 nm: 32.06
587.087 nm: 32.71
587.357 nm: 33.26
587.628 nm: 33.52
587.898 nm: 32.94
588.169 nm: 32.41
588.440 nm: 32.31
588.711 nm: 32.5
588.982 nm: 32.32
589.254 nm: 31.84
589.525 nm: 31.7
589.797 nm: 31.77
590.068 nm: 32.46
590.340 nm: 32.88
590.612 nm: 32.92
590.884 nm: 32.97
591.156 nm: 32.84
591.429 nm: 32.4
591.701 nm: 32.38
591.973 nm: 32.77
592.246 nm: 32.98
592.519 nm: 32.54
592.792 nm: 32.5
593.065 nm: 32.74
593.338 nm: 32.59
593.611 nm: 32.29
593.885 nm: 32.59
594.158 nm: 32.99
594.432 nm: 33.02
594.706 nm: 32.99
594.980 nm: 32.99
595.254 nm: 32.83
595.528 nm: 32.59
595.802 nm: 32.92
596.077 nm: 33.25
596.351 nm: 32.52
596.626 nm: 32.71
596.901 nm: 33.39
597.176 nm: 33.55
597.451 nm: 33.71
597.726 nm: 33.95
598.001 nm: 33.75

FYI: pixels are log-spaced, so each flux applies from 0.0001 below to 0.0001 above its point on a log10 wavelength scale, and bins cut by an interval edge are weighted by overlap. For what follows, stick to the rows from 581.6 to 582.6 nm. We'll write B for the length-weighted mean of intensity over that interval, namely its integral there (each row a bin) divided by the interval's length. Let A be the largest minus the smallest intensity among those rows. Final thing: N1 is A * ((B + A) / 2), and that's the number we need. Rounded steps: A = 0.60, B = 34.3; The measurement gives 10.5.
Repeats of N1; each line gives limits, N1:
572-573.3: 21.0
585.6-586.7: 45.2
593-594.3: 11.7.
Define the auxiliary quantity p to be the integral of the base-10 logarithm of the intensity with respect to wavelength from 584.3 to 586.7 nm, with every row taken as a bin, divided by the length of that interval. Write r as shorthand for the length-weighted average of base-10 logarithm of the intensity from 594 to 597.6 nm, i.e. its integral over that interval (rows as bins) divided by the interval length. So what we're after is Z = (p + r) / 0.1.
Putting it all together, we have 30.2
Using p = 1.505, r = 1.52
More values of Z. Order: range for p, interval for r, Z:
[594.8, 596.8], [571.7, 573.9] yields 30.7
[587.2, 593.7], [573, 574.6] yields 30.6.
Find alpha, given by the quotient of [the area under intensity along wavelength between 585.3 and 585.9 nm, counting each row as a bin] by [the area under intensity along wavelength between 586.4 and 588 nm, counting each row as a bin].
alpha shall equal 0.38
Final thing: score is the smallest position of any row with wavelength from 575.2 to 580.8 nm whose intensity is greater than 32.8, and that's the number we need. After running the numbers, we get 575.310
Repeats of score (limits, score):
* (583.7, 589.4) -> 583.851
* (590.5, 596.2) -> 590.612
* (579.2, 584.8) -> 579.298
